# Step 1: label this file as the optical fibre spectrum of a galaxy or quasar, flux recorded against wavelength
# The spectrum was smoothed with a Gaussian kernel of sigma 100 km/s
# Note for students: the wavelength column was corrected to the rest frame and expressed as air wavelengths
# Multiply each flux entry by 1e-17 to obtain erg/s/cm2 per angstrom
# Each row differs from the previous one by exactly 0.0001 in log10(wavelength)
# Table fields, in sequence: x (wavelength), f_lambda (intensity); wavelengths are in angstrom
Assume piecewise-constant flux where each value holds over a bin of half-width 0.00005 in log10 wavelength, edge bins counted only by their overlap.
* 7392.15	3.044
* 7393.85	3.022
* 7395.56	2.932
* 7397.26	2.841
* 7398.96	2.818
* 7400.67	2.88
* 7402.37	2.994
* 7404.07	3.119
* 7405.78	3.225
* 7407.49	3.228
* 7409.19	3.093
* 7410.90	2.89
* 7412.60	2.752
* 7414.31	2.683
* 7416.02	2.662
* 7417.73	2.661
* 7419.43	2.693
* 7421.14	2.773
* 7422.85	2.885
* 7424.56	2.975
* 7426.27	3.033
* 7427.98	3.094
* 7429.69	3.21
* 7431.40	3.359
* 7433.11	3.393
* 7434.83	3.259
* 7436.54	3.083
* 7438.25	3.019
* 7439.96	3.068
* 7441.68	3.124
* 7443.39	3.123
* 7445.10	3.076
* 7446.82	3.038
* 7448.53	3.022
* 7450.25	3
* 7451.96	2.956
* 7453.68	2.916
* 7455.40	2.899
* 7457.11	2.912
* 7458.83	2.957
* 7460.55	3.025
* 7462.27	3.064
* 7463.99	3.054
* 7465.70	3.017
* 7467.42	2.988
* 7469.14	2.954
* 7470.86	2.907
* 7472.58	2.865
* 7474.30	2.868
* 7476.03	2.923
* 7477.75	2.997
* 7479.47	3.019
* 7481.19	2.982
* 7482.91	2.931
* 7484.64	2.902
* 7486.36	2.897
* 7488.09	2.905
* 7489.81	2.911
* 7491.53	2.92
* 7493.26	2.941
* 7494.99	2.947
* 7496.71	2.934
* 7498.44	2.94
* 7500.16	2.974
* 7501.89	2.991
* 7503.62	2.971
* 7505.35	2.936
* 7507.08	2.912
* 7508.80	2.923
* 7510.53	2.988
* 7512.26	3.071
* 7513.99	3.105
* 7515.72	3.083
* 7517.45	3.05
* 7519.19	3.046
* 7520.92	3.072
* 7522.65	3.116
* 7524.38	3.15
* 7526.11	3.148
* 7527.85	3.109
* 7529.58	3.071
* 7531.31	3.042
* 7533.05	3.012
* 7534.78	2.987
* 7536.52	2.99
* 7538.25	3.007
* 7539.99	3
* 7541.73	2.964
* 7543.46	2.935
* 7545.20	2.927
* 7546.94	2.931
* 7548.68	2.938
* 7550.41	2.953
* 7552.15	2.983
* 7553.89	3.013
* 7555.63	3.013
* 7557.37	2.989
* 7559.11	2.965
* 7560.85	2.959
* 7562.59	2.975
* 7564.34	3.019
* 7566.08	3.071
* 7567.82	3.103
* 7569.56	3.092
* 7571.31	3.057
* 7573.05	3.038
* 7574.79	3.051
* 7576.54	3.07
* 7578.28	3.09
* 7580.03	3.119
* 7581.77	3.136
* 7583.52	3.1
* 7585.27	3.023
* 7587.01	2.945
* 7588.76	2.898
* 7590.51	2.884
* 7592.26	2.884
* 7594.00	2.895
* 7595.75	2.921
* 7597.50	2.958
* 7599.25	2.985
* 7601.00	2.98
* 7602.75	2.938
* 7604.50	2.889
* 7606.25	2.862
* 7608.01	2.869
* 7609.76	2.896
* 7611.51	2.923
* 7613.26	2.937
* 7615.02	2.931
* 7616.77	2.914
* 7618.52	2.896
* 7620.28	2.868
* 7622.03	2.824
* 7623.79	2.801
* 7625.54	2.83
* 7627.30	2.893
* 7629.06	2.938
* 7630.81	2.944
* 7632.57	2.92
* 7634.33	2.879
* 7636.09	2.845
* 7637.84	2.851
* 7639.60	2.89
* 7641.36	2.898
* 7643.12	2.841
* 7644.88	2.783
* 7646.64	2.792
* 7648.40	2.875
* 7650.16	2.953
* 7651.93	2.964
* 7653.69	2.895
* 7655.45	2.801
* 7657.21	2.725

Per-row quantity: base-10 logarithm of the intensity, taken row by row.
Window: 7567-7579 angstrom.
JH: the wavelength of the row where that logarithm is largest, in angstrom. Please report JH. 7567.82 angstrom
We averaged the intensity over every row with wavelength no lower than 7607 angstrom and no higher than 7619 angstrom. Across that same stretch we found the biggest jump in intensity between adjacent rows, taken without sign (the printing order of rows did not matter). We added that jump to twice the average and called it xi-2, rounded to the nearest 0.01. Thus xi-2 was 5.85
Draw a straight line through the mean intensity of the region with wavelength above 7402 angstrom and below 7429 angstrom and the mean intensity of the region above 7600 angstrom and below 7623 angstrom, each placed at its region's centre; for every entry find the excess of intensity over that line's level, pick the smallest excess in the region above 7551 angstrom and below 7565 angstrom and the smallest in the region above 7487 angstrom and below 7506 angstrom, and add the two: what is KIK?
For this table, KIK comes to 0.042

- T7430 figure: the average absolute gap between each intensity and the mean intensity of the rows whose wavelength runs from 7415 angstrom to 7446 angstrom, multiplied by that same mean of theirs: 0.51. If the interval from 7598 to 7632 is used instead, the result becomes 0.12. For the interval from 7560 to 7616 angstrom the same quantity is 0.22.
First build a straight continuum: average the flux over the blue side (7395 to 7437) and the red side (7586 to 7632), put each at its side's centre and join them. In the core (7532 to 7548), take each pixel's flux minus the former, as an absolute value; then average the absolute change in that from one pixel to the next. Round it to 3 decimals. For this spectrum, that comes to 0.015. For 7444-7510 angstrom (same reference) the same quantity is 0.022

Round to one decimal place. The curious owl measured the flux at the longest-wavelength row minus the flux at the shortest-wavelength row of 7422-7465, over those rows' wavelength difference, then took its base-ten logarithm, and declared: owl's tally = -2.4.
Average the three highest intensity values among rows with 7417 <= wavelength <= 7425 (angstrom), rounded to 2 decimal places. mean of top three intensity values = 2.88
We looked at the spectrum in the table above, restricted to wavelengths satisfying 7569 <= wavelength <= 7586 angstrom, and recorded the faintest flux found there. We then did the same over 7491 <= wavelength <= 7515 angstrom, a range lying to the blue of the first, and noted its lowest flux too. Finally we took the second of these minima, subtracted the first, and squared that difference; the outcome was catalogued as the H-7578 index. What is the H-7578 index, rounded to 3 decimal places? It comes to 0.012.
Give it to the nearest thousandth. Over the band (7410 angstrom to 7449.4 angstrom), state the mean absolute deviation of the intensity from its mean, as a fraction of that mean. 0.057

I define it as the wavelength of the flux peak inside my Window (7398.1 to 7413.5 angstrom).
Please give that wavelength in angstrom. 7407.49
